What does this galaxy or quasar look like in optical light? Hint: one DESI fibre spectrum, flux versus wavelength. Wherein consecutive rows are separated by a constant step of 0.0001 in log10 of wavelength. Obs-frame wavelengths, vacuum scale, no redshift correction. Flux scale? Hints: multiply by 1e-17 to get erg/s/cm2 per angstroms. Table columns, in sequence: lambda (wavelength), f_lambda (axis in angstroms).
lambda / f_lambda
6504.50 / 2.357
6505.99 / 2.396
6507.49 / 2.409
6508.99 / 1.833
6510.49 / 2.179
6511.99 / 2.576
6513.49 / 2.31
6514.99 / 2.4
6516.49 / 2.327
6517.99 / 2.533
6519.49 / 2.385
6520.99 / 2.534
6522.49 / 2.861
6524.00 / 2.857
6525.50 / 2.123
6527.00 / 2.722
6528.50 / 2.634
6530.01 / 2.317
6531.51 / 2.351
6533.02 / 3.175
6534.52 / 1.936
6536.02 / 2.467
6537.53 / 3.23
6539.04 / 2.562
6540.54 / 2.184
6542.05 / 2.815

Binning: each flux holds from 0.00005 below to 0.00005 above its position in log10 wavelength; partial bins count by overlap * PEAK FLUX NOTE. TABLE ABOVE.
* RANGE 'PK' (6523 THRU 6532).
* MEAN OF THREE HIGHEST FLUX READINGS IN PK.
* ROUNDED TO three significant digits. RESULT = 2.74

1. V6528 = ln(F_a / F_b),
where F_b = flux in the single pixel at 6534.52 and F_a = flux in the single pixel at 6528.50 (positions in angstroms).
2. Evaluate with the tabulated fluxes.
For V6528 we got 0.3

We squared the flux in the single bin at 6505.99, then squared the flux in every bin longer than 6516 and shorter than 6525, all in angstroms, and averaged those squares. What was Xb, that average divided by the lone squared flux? 1.17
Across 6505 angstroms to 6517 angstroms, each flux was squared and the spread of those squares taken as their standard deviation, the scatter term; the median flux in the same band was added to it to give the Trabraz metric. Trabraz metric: 3.3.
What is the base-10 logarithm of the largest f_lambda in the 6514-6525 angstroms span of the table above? 0.457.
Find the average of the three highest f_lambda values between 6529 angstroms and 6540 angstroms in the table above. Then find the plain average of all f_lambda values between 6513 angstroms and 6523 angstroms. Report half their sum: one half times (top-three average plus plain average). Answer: 2.73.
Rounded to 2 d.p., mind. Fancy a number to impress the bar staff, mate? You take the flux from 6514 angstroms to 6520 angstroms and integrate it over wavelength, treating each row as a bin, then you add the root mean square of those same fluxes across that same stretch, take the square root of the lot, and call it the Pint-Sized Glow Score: 4.11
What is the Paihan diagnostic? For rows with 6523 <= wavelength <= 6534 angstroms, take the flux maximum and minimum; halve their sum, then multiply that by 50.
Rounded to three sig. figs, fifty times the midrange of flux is 132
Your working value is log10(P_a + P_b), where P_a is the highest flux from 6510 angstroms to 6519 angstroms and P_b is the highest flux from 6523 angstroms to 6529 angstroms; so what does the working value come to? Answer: 0.74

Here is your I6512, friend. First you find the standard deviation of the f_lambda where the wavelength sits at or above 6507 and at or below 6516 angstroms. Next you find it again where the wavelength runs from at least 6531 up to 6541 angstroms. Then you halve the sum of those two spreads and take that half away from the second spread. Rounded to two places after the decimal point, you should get 0.11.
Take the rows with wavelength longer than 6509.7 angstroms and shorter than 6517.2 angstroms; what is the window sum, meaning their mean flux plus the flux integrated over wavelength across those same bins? 20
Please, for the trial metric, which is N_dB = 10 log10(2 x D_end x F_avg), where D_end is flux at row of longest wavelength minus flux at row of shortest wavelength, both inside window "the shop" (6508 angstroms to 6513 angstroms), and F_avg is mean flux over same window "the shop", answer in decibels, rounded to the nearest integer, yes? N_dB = 5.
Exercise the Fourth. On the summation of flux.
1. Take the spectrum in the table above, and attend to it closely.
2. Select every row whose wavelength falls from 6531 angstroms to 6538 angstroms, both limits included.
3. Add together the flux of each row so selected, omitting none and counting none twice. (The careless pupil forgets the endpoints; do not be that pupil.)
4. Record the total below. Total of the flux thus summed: 13.2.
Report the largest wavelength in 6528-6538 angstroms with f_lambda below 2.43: 6534.52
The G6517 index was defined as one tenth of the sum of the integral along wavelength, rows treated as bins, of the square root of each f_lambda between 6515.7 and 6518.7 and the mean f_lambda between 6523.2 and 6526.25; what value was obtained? 0.717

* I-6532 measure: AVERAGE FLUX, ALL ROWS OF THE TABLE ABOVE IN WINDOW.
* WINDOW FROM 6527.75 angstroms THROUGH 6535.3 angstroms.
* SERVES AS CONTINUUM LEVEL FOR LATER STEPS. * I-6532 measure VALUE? 2.48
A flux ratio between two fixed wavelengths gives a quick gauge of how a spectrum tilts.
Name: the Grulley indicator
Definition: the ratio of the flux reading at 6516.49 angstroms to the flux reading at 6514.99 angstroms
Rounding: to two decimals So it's 0.97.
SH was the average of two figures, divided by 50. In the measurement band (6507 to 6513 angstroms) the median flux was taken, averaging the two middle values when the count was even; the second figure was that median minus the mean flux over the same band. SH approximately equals 0.023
